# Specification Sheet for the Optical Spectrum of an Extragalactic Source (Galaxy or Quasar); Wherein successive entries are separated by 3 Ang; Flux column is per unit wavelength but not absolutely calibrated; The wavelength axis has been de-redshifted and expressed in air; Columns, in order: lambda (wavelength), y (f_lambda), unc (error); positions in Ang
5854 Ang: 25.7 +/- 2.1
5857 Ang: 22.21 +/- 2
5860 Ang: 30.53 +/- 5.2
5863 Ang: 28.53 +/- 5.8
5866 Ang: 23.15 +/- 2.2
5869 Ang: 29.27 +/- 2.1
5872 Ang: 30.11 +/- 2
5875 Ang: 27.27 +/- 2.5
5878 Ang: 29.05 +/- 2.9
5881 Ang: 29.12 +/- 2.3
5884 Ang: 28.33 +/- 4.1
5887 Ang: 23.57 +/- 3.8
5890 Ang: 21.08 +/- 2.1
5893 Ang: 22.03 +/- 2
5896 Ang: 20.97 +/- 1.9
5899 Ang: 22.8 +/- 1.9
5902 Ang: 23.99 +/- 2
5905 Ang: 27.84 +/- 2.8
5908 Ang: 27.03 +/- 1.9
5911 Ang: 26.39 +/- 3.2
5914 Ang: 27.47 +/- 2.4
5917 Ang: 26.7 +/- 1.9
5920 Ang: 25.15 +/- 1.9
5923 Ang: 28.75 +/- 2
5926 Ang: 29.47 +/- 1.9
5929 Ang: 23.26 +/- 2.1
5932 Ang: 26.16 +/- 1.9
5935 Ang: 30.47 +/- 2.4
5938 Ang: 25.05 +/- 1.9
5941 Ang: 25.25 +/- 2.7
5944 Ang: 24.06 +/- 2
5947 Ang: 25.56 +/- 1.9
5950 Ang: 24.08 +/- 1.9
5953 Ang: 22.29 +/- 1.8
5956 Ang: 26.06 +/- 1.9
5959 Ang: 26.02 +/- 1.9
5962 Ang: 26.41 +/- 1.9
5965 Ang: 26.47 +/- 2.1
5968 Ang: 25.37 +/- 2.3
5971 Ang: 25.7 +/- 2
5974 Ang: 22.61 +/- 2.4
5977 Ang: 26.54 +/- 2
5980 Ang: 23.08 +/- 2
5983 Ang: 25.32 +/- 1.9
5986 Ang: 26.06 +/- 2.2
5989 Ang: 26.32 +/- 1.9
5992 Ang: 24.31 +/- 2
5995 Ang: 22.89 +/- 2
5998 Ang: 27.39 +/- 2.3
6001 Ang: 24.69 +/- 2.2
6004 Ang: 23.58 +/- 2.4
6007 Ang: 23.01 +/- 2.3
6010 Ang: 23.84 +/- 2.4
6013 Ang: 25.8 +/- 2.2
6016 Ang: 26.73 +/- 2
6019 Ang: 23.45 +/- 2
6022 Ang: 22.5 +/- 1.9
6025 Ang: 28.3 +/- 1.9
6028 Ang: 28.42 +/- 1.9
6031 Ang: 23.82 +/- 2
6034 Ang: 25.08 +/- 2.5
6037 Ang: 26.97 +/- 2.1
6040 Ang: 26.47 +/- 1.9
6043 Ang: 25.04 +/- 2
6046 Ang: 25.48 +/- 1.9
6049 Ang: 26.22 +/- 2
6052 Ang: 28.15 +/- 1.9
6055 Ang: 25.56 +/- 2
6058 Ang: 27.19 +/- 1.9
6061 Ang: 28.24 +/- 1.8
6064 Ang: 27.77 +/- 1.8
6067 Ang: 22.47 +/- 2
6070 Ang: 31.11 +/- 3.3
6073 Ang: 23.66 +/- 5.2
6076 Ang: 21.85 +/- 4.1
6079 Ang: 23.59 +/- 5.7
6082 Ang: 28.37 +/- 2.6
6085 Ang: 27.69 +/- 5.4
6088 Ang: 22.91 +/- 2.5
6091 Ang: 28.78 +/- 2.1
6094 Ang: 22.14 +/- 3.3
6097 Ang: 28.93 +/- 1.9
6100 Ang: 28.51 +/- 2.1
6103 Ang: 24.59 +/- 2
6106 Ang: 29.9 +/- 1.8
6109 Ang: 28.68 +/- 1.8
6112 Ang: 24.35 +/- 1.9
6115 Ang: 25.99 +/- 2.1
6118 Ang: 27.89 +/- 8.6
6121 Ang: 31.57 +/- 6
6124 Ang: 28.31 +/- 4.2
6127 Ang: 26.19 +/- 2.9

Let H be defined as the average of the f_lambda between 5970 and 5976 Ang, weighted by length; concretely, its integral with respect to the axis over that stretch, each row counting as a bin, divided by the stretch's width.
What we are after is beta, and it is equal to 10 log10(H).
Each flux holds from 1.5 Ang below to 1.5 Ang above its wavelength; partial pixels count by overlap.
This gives 13.8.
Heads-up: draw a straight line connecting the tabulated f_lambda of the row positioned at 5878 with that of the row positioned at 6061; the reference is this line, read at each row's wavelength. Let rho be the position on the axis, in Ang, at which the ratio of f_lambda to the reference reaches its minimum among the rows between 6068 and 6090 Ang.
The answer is 6076 Ang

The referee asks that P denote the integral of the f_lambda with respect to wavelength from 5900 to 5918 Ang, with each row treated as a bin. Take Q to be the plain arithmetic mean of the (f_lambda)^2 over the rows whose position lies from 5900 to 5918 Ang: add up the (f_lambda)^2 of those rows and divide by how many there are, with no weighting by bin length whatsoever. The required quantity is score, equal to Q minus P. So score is 231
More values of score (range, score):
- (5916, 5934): 231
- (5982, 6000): 190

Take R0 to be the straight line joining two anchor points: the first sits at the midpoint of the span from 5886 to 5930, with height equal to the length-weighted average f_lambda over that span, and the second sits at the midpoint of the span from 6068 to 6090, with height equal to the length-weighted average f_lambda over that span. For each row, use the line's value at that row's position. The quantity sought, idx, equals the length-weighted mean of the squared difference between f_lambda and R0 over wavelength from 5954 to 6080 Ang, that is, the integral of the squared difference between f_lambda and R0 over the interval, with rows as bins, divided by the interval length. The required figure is 3.9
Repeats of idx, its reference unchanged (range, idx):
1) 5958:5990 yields 1.7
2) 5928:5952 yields 4.5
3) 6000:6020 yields 2.6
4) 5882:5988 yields 5.1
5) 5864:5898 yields 12.6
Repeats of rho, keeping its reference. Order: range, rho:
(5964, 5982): 5974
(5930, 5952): 5944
